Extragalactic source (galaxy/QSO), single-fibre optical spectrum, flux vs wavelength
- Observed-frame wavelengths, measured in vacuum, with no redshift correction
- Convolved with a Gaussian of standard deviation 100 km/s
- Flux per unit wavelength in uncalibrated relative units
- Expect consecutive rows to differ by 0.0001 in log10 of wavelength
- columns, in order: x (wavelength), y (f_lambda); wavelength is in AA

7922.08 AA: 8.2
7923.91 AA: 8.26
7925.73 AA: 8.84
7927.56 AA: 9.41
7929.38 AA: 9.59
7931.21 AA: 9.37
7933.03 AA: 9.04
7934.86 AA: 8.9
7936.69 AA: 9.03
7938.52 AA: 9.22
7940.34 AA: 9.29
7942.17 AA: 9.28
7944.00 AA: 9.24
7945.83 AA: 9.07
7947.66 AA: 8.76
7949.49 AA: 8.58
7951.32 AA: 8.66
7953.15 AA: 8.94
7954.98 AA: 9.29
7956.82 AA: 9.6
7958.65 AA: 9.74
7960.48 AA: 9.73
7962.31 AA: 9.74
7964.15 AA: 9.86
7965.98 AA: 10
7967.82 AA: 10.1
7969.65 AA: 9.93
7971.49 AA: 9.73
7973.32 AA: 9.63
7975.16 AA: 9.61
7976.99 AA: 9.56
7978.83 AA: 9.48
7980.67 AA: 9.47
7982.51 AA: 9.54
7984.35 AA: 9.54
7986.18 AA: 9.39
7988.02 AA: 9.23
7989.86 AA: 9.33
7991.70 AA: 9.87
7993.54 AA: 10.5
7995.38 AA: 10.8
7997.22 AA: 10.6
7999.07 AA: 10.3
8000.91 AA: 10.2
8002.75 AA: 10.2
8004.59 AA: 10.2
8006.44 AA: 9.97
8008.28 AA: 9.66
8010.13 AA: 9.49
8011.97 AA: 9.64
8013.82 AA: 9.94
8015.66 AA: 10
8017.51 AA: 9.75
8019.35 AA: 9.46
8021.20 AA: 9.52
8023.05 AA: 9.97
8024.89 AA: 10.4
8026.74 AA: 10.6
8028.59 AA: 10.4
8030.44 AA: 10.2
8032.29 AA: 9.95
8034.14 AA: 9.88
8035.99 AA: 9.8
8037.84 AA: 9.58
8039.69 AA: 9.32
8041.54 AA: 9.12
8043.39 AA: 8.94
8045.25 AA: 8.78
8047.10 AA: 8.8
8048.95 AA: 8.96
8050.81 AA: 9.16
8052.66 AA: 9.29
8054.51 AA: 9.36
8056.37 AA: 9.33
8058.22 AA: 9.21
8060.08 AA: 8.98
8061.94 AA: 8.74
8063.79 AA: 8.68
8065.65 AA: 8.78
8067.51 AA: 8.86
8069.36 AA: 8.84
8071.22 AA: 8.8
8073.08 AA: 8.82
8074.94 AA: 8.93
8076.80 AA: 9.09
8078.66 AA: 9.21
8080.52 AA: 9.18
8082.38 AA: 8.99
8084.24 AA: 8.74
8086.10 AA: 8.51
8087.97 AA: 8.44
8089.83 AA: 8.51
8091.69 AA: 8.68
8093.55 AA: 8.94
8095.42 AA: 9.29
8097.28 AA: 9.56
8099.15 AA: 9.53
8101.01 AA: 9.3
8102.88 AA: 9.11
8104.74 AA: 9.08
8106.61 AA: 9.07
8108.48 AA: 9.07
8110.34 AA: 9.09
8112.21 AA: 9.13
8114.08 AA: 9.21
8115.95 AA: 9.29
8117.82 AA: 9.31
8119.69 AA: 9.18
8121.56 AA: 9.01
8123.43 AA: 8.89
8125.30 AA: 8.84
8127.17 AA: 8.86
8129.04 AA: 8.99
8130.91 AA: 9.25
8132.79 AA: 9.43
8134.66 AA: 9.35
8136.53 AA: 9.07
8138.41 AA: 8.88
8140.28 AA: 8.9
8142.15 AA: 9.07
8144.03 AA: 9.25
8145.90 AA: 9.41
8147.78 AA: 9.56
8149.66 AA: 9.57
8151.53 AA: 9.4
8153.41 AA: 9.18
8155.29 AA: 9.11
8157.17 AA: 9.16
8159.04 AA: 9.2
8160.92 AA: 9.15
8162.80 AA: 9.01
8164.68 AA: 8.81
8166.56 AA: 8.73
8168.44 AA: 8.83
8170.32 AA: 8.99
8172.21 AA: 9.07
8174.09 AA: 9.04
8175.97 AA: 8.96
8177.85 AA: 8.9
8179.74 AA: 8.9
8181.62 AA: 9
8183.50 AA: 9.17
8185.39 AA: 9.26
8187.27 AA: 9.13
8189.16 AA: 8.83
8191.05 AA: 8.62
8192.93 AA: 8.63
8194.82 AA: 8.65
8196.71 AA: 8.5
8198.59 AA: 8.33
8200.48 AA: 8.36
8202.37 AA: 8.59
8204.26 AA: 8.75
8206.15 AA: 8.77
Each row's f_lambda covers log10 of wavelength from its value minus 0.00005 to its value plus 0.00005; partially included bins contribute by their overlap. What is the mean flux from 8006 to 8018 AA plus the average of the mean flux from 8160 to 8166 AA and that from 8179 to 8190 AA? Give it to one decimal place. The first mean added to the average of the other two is 18.8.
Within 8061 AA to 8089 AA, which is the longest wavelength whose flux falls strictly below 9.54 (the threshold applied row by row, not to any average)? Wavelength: 8087.97 AA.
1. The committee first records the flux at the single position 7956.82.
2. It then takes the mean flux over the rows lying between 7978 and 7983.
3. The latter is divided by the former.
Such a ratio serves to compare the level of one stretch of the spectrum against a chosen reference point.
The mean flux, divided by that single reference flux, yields 0.99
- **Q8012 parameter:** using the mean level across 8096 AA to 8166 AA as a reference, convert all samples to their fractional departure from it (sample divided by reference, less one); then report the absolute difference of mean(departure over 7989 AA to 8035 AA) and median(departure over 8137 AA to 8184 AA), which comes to 0.105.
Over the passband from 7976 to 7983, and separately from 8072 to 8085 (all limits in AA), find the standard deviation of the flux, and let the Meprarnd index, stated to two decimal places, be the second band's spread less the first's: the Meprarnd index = 0.13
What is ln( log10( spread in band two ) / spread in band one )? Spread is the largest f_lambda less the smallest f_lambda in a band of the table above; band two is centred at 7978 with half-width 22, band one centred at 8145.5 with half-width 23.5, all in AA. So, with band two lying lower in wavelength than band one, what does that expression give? -1.46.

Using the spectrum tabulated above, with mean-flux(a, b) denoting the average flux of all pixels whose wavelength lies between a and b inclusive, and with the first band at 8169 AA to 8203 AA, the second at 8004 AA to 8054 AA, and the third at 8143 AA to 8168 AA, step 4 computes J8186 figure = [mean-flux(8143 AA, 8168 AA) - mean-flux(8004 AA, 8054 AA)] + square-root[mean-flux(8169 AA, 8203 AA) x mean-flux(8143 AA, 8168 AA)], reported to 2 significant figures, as 8.5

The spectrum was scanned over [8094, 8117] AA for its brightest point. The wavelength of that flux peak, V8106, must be 8097.28 AA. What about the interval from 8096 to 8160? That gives 8149.66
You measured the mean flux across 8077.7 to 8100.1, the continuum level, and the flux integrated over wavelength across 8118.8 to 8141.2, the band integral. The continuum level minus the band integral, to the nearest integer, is -194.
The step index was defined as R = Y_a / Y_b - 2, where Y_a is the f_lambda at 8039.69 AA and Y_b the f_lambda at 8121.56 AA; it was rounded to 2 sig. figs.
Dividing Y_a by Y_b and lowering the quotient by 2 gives -0.97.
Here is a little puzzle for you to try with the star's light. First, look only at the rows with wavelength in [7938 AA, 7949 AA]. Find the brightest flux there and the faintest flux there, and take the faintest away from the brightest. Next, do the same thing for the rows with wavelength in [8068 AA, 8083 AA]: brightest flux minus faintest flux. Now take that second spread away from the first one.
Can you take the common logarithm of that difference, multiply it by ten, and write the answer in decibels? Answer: -9.2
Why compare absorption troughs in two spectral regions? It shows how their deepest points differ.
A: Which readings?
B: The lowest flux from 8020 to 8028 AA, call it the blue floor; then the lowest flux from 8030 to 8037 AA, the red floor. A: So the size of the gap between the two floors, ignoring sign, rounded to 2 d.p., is 0.28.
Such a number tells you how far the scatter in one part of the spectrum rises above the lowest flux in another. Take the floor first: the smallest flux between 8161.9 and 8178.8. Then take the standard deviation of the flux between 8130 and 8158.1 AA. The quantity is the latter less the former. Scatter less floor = -8.52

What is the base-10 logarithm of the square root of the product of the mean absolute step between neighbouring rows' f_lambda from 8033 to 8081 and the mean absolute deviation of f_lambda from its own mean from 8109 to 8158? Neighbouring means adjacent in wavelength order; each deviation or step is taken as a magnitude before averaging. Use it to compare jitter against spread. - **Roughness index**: -0.84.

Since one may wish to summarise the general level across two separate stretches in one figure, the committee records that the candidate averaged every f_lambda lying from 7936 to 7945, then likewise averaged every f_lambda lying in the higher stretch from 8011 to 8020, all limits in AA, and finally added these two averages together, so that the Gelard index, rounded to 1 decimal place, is 19.0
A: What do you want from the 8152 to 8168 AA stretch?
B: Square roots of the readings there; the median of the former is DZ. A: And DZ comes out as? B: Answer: 3.02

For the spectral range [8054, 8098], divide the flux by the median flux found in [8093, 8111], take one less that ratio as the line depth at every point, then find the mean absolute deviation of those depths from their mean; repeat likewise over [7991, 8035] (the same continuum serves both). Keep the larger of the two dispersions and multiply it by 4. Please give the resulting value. 0.136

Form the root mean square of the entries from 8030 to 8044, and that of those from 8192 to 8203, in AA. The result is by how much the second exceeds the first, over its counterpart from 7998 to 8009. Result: -0.11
